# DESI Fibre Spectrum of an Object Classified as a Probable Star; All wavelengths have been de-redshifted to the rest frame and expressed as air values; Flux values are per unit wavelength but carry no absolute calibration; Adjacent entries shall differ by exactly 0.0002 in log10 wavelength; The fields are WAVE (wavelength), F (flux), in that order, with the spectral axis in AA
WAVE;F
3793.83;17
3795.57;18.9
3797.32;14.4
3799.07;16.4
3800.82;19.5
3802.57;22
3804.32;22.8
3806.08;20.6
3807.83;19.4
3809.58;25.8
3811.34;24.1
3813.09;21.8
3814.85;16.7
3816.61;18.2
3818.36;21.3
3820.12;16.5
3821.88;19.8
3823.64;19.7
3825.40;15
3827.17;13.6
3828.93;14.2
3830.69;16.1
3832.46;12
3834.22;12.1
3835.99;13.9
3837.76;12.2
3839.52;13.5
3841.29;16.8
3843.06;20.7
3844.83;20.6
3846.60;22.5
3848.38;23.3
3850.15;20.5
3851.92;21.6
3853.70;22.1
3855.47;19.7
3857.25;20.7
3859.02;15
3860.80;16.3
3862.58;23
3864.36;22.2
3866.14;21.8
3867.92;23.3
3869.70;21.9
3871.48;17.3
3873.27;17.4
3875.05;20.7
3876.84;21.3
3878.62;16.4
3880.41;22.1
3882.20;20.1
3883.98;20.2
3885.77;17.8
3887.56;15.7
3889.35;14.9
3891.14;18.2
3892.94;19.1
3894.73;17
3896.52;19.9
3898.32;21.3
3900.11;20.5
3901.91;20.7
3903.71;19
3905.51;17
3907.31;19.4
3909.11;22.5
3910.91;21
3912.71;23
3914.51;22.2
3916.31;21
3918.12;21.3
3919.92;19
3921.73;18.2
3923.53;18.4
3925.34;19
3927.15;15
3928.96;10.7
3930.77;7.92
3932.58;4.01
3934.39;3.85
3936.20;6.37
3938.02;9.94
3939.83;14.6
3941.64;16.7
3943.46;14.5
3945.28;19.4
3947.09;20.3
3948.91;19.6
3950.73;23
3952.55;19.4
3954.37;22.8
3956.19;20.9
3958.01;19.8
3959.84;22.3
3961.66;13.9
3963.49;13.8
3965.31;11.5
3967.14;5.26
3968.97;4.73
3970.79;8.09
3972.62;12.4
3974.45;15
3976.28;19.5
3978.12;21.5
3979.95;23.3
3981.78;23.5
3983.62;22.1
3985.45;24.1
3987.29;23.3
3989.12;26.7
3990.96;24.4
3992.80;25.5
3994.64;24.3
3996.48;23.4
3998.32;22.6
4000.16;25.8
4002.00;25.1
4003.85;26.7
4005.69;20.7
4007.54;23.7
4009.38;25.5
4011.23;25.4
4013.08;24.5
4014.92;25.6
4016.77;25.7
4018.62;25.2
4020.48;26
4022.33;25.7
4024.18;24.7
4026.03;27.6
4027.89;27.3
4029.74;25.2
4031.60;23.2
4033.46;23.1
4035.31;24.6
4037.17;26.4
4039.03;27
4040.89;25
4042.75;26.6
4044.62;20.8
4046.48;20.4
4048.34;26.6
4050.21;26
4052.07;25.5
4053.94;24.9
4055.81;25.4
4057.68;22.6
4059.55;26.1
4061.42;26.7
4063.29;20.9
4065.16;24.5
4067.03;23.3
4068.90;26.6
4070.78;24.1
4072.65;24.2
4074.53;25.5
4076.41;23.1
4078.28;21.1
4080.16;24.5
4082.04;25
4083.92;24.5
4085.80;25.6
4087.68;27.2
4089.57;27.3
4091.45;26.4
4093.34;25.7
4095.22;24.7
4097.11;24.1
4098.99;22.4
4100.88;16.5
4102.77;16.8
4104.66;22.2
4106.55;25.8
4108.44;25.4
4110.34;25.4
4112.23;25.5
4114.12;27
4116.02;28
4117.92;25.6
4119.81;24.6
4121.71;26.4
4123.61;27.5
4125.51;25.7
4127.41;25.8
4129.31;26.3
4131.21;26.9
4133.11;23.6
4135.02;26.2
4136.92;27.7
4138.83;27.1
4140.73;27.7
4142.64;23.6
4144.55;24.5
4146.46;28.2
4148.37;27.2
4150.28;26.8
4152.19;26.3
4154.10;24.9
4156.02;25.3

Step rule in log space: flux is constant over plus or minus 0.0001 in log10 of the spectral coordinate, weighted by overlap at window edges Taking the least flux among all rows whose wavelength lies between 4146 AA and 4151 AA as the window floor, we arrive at 26.8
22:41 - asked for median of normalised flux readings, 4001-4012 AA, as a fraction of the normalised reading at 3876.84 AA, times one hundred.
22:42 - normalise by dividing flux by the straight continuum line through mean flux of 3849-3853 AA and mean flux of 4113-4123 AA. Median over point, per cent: 106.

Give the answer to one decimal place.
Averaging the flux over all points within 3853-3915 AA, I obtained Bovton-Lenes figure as 19.7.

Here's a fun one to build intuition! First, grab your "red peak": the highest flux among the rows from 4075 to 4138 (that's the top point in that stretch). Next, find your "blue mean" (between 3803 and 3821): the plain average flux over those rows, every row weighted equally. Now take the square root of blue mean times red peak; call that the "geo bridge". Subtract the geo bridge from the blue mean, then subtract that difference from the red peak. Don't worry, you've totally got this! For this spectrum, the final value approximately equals 31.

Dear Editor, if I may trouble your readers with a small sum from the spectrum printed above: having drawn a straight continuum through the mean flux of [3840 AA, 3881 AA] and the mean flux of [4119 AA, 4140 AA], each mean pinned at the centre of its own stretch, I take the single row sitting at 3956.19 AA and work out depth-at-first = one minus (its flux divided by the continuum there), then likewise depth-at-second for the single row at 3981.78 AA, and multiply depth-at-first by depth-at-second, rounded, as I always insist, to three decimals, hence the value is -0.002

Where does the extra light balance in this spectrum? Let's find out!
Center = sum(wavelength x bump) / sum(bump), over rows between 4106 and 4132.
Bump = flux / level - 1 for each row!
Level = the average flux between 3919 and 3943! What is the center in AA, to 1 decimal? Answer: 4119.0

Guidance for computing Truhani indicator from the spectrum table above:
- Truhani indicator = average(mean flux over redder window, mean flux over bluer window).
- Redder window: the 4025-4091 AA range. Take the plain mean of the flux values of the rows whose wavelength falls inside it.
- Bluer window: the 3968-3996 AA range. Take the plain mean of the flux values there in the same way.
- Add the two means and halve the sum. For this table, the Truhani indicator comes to 22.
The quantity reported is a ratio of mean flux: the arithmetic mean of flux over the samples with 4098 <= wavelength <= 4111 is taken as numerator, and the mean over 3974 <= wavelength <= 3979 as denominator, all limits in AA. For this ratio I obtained 1.2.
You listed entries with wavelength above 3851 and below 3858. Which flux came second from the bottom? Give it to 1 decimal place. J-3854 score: 20.7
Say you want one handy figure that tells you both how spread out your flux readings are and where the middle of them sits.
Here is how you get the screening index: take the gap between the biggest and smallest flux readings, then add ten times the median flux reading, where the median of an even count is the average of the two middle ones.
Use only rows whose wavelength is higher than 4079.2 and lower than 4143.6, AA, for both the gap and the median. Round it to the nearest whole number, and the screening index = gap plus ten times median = 268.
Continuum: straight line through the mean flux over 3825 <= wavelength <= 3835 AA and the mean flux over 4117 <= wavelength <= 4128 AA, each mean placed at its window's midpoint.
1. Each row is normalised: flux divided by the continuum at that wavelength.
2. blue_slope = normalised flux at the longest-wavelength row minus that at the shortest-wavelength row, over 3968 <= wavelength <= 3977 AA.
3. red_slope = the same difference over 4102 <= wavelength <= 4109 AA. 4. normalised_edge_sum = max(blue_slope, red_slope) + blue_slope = 1.5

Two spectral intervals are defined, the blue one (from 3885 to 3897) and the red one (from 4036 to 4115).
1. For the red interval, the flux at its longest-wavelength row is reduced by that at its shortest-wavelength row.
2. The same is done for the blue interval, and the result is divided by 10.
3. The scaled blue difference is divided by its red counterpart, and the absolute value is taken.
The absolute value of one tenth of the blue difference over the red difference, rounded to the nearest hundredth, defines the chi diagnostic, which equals 0.35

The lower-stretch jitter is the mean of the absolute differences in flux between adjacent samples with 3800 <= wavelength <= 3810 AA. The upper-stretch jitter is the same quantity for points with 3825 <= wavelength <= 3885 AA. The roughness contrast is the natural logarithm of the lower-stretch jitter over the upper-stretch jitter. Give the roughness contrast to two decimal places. 0.21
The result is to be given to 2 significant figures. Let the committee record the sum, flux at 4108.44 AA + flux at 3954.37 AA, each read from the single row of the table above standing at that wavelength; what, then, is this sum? 48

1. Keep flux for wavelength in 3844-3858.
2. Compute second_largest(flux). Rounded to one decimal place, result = 22.5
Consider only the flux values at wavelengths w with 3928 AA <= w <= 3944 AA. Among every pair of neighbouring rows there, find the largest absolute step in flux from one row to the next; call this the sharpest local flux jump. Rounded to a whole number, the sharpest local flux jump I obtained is 5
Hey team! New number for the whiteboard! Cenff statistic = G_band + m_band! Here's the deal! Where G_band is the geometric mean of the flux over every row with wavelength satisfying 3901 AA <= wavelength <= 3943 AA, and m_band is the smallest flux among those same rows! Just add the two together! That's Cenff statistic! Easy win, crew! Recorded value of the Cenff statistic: 18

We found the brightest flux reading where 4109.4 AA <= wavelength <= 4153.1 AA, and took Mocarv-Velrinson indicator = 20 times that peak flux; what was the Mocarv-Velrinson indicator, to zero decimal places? 564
